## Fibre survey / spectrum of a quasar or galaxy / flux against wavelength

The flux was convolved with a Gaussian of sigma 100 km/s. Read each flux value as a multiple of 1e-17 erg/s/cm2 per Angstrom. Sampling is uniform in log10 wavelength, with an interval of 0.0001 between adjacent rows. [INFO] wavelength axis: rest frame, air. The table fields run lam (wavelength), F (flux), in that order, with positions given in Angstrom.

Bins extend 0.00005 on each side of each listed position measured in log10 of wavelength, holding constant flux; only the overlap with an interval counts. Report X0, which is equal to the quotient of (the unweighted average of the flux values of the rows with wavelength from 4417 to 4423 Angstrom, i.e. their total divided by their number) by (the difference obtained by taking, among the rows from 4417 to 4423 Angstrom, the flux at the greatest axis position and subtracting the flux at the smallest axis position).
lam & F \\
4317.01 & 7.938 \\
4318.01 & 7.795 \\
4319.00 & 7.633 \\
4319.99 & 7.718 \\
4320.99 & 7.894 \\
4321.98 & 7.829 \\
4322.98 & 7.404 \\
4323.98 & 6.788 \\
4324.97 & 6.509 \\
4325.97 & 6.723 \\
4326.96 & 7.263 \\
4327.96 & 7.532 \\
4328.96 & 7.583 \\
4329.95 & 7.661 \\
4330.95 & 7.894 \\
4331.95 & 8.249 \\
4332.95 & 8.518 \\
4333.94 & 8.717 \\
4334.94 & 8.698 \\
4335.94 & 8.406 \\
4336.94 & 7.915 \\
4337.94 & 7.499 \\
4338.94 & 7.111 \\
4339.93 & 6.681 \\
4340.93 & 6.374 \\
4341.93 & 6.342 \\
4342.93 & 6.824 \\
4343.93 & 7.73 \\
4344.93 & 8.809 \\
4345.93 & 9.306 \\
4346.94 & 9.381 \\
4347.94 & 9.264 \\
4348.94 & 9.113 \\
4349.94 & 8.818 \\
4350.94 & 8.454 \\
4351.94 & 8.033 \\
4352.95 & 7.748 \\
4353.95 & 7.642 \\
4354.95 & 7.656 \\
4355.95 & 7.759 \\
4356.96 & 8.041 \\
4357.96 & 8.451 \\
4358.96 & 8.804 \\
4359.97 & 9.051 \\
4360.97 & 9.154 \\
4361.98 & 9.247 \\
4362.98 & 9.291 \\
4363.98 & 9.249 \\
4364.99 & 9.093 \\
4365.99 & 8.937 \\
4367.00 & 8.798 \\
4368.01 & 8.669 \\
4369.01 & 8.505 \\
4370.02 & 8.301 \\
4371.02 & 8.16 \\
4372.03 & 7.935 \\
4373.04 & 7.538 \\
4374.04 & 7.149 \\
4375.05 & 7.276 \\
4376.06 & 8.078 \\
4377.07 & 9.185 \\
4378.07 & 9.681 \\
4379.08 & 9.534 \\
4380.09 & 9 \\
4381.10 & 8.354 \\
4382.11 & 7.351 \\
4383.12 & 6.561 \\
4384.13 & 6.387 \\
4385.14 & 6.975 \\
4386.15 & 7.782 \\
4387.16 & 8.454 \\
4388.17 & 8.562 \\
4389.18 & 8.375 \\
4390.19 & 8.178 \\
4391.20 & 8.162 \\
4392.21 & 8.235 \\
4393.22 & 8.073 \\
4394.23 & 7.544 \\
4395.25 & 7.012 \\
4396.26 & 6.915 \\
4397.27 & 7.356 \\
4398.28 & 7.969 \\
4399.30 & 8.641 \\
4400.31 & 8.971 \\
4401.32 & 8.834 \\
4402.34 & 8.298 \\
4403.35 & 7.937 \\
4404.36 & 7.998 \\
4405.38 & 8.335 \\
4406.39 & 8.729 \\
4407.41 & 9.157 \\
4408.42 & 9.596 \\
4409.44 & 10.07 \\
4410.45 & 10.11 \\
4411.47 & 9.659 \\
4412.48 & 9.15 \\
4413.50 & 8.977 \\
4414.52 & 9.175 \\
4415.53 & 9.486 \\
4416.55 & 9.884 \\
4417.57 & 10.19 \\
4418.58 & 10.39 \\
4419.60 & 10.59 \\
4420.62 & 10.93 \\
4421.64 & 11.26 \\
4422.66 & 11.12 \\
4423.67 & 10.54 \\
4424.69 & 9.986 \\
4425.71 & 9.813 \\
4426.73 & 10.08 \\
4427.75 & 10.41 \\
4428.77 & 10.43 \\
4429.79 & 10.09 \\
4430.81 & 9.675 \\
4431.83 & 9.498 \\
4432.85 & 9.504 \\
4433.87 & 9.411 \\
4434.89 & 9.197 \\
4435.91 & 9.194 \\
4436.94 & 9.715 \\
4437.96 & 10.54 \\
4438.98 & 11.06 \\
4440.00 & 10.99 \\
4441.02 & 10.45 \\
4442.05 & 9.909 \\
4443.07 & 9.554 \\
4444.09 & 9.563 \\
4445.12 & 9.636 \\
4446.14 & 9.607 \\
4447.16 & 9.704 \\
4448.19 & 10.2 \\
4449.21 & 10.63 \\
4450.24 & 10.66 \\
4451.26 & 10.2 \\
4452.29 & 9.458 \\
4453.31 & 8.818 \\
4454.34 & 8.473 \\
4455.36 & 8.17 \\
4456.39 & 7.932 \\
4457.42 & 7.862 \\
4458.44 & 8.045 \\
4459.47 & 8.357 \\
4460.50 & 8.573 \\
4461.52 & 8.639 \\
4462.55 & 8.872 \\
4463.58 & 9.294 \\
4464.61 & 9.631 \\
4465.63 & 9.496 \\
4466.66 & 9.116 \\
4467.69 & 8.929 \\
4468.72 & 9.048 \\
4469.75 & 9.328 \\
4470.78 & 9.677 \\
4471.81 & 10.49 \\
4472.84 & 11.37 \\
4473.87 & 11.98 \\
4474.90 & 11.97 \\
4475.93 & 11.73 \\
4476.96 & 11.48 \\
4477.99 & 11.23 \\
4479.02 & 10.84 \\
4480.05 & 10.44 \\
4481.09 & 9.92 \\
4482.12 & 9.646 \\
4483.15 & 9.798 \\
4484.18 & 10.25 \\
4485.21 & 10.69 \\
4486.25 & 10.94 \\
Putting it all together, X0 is 12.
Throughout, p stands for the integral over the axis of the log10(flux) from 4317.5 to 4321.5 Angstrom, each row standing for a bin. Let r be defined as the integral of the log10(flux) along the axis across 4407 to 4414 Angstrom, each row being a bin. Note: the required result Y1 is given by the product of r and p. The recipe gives 24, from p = 3.6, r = 6.9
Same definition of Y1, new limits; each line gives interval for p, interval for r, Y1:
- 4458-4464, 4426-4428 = 11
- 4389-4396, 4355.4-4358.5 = 18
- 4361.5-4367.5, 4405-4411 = 34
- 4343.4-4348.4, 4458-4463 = 22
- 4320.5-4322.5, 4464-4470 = 10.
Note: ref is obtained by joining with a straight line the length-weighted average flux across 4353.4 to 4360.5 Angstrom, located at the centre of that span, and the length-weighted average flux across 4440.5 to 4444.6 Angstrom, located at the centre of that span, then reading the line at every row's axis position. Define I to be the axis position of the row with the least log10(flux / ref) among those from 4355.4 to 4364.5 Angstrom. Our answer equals 4355.95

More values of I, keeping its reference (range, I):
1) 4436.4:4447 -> 4444.09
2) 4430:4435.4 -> 4434.89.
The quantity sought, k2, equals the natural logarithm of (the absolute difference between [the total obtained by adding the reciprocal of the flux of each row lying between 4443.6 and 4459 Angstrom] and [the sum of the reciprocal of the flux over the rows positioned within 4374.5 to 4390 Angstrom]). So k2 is -1.4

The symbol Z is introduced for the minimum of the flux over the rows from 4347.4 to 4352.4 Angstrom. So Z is 8.033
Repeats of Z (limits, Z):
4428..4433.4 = 9.498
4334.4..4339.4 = 7.111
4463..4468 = 8.929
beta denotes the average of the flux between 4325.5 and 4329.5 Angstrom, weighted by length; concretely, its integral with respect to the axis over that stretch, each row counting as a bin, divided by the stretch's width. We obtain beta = 7.3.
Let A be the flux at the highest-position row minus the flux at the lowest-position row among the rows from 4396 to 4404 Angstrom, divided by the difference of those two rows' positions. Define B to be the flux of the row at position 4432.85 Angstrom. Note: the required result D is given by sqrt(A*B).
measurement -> 1.17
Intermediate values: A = 0.14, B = 9.504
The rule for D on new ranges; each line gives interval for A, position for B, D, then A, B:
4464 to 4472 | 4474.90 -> 1.20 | 0.12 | 11.97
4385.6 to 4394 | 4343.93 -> 0.56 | 0.04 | 7.73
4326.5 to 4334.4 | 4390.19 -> 1.31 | 0.21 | 8.178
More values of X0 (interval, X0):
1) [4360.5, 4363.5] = 67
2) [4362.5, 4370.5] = -9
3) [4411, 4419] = 13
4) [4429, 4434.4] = -14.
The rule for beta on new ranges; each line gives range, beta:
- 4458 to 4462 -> 8.4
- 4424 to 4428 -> 10.1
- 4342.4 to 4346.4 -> 8.1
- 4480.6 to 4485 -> 10.0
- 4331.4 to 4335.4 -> 8.5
